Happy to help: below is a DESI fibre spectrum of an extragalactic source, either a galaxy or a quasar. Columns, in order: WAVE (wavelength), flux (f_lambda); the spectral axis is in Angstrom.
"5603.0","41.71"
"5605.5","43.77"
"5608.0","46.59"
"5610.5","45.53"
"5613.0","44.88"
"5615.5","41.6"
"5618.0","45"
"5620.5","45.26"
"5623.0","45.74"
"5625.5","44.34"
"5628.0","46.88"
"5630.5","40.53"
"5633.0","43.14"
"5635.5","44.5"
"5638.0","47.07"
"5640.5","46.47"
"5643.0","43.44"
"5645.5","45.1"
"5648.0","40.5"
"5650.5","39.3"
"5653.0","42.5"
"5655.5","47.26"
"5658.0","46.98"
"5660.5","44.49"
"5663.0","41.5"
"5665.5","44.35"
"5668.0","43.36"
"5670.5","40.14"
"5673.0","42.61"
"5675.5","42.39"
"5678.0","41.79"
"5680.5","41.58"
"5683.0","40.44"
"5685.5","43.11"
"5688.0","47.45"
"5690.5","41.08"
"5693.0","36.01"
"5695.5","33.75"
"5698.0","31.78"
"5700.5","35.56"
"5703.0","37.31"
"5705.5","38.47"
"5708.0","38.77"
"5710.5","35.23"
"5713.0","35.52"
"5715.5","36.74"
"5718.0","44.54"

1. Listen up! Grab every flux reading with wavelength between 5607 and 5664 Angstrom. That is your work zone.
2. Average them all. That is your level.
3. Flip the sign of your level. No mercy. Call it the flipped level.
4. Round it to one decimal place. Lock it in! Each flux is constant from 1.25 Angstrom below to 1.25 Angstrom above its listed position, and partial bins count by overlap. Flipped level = -44.3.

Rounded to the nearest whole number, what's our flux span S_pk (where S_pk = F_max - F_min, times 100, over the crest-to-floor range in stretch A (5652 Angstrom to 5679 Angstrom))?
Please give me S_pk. 712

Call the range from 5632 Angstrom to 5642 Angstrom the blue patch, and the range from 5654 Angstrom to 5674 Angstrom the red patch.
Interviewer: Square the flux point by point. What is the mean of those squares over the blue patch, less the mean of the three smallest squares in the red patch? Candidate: 338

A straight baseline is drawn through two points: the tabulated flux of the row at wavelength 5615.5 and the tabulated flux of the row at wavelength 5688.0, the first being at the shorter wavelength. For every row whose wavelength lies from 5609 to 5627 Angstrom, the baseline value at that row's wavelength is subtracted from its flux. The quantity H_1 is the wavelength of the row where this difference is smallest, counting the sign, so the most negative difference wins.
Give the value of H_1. 5615.5 Angstrom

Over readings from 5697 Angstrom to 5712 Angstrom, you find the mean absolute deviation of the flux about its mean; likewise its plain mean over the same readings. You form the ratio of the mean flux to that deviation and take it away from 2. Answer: -16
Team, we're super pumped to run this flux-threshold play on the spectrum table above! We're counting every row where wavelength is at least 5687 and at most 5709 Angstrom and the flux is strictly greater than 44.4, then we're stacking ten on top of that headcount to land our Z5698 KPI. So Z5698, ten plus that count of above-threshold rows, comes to 11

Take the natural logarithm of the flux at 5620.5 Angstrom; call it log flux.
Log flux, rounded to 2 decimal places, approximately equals 3.81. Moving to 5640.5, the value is 3.84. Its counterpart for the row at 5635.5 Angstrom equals 3.80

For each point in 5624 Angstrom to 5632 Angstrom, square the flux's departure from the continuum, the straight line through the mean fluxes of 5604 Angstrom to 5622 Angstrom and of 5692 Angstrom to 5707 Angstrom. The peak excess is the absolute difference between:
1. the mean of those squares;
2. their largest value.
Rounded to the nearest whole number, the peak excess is 8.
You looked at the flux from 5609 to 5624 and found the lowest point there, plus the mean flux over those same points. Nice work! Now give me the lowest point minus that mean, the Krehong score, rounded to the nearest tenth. -3.1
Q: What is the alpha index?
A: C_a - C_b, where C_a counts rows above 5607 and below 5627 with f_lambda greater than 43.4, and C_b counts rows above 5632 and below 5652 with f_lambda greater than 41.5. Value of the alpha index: 1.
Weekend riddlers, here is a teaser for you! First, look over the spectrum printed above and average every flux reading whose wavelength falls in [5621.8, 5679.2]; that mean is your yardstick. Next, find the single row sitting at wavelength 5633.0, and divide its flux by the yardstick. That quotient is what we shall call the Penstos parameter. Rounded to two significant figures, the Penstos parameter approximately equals 0.99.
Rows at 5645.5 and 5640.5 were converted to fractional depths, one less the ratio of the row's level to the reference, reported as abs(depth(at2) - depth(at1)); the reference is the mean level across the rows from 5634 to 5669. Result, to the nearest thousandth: 0.031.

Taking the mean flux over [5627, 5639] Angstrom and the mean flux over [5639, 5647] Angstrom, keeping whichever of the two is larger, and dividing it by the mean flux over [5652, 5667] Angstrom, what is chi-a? 1.01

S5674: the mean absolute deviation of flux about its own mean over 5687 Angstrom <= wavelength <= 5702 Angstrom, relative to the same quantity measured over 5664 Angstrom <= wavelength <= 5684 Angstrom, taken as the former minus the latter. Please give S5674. 3.3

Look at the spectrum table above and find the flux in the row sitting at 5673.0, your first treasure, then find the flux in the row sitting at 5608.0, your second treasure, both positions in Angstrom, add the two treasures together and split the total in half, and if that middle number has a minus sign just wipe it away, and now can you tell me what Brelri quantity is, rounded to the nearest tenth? 44.6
